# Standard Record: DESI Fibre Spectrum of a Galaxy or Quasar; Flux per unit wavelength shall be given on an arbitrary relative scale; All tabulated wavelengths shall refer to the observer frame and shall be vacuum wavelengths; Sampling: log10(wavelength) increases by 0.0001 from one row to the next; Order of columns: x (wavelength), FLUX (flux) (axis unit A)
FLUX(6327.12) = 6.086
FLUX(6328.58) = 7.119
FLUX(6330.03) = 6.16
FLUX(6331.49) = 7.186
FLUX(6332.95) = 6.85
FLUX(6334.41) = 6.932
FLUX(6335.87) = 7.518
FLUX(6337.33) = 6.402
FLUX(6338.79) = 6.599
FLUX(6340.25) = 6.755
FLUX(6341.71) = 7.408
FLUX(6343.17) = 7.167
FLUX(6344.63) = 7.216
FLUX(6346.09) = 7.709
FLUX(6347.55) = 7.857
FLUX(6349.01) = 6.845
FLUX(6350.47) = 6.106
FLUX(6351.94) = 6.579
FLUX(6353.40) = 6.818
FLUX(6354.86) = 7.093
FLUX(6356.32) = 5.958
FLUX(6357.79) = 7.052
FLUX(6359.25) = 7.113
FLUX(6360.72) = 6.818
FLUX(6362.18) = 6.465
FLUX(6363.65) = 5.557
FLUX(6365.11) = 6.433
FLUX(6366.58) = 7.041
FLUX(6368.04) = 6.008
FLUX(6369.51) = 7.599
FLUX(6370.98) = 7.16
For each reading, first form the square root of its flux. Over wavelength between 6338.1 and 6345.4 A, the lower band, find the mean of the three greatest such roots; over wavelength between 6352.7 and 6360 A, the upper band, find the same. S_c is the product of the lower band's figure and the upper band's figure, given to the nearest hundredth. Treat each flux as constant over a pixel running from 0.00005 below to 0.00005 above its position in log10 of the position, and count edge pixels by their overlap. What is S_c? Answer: 7.17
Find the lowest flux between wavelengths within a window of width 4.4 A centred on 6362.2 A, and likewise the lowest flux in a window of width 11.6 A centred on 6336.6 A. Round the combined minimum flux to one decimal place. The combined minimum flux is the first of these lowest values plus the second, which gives 12.0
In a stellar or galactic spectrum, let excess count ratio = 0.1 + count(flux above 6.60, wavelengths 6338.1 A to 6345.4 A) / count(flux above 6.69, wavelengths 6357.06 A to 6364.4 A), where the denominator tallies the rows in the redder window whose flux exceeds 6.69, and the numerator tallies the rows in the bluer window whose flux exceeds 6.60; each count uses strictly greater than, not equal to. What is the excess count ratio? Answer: 1.43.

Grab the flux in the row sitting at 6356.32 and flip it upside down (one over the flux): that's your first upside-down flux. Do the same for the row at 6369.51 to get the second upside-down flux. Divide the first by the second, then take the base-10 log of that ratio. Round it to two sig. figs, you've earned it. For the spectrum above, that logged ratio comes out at 0.11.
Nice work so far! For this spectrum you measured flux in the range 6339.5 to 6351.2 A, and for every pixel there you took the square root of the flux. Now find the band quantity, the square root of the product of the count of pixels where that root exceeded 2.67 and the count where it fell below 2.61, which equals 3.2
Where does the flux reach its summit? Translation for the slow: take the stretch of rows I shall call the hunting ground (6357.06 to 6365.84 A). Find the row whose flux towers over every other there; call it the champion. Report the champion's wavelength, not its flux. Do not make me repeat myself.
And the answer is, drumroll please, 6359.25 A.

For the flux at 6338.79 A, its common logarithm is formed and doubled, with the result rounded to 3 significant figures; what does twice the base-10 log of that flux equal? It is 1.64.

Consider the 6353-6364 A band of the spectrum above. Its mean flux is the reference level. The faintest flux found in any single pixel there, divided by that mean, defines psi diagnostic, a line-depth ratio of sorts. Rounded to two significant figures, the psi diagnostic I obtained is 0.84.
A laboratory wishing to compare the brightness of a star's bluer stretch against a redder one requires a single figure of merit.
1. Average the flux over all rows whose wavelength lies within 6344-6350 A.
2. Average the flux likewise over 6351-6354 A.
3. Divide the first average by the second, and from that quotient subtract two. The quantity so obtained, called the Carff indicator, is -0.89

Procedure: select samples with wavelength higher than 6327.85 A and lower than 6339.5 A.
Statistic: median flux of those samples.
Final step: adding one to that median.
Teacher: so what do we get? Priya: 7.89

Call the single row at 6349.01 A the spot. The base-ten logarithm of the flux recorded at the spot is 0.84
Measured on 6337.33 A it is 0.81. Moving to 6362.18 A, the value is 0.81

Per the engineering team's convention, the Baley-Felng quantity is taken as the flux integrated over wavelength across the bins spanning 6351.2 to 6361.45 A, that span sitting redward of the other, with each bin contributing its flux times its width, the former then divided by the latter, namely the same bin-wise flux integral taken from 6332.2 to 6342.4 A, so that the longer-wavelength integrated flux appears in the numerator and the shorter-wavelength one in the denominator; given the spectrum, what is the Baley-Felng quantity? 0.98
